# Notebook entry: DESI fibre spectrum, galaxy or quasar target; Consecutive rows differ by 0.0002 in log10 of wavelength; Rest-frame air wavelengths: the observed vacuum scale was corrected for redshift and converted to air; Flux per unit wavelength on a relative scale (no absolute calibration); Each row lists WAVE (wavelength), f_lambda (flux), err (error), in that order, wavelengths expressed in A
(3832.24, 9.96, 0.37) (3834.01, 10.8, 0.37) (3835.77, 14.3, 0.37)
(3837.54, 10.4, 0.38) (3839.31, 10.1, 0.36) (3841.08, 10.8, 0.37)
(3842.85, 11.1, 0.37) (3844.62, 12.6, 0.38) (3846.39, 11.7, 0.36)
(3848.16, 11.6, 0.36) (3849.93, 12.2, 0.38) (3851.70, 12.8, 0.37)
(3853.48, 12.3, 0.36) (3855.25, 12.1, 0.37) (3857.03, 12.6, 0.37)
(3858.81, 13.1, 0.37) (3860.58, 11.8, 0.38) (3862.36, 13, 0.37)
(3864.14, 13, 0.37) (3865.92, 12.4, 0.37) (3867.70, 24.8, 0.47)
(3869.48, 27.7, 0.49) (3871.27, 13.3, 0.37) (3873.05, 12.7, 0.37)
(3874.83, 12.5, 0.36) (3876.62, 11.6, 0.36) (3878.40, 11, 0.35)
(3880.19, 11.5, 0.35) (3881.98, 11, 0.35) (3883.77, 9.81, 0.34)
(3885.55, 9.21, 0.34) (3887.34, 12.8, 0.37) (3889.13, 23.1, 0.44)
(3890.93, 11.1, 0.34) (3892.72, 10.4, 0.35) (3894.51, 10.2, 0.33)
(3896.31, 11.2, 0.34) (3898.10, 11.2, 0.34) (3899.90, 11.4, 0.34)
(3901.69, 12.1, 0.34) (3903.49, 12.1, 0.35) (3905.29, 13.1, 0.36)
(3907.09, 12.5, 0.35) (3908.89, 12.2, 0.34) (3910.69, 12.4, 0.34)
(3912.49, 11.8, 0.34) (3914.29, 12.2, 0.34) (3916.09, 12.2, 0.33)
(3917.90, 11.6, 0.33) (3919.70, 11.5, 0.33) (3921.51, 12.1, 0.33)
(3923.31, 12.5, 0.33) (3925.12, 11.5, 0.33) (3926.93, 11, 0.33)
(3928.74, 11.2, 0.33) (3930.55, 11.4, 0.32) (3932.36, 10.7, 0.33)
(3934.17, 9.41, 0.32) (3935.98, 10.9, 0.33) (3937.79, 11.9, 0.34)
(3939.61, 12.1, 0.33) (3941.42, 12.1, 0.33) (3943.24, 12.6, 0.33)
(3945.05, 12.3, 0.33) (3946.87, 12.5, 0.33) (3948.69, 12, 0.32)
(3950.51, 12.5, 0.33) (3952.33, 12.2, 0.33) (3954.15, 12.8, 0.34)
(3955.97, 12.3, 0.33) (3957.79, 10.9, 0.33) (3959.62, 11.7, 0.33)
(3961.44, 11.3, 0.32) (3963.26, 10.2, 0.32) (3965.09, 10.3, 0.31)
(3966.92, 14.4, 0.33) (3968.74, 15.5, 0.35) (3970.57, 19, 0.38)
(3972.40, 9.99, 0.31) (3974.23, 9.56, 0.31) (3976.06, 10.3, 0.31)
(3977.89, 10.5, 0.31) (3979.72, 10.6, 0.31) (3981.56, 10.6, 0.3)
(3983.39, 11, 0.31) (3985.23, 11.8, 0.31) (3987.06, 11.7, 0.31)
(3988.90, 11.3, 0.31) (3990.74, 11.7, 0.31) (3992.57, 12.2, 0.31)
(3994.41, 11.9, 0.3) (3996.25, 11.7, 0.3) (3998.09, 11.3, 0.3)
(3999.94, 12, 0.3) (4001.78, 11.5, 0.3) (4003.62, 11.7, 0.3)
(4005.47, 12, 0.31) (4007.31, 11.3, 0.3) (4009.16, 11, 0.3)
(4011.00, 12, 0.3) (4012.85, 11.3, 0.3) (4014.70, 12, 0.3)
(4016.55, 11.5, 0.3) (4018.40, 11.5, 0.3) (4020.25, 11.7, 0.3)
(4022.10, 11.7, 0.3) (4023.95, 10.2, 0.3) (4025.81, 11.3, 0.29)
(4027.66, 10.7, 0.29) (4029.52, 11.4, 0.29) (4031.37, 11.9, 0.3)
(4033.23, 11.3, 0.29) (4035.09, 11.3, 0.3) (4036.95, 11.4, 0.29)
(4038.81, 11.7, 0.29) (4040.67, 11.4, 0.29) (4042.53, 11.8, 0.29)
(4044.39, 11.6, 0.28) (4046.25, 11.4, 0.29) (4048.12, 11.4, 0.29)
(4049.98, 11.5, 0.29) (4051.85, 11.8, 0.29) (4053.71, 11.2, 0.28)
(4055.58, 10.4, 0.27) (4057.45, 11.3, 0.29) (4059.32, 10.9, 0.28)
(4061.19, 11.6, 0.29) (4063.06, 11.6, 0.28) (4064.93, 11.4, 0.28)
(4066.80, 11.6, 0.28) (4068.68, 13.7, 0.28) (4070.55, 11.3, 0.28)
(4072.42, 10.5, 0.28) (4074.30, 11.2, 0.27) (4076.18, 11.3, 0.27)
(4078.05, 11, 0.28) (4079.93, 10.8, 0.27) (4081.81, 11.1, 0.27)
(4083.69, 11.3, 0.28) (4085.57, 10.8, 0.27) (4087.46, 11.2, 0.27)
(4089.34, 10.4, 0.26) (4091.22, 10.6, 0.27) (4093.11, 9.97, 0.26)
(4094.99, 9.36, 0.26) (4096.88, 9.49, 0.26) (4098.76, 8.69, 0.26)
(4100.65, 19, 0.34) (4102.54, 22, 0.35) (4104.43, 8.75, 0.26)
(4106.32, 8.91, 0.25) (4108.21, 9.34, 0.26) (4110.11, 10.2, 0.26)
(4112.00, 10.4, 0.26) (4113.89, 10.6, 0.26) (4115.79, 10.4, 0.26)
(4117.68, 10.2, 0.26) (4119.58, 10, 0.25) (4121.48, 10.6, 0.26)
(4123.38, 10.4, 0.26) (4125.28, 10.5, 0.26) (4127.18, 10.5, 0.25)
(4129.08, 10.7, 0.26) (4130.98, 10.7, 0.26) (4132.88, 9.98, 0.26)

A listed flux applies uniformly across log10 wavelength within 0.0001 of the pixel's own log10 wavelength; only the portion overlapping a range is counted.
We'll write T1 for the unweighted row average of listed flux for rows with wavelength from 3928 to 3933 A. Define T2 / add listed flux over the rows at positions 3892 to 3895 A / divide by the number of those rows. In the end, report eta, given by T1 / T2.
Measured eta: 1.08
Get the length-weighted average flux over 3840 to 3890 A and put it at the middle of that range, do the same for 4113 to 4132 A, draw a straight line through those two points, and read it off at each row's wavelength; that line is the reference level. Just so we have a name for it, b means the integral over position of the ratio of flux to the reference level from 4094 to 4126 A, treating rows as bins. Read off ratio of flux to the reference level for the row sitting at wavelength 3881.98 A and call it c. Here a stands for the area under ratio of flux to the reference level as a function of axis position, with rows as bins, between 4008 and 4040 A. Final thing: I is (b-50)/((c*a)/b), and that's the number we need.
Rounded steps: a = 31.6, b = 33.5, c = 0.84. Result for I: -20.9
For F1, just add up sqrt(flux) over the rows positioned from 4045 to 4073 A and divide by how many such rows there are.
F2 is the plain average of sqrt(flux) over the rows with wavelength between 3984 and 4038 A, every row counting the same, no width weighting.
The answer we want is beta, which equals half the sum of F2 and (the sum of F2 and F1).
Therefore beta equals 5.09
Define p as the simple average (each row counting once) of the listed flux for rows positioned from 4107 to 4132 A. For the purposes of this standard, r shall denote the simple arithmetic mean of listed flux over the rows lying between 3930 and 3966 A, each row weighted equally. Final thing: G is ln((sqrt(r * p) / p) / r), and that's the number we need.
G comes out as -2.39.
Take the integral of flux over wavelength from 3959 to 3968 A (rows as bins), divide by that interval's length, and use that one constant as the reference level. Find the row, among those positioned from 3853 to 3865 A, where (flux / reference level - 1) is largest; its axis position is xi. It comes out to 3858.81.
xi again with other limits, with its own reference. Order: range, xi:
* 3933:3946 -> 3943.24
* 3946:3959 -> 3954.15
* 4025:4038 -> 4031.37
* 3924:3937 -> 3925.12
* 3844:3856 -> 3851.70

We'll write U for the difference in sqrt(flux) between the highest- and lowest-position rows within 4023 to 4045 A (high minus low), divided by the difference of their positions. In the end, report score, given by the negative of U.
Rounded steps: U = 0.010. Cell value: -0.010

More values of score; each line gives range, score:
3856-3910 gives 0.001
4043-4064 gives 0.000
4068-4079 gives 0.041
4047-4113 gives 0.002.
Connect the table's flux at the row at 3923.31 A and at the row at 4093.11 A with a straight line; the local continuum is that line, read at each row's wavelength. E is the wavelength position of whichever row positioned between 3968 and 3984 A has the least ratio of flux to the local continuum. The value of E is 3974.23 A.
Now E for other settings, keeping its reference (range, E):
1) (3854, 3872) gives 3860.58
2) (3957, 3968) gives 3963.26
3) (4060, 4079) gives 4072.42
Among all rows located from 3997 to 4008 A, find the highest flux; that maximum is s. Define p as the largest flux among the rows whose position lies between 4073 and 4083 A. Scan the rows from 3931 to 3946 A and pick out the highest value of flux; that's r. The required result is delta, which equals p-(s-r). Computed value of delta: 11.9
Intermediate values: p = 11.3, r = 12.6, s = 12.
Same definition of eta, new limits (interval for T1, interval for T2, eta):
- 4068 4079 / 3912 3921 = 0.97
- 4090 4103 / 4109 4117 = 1.22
